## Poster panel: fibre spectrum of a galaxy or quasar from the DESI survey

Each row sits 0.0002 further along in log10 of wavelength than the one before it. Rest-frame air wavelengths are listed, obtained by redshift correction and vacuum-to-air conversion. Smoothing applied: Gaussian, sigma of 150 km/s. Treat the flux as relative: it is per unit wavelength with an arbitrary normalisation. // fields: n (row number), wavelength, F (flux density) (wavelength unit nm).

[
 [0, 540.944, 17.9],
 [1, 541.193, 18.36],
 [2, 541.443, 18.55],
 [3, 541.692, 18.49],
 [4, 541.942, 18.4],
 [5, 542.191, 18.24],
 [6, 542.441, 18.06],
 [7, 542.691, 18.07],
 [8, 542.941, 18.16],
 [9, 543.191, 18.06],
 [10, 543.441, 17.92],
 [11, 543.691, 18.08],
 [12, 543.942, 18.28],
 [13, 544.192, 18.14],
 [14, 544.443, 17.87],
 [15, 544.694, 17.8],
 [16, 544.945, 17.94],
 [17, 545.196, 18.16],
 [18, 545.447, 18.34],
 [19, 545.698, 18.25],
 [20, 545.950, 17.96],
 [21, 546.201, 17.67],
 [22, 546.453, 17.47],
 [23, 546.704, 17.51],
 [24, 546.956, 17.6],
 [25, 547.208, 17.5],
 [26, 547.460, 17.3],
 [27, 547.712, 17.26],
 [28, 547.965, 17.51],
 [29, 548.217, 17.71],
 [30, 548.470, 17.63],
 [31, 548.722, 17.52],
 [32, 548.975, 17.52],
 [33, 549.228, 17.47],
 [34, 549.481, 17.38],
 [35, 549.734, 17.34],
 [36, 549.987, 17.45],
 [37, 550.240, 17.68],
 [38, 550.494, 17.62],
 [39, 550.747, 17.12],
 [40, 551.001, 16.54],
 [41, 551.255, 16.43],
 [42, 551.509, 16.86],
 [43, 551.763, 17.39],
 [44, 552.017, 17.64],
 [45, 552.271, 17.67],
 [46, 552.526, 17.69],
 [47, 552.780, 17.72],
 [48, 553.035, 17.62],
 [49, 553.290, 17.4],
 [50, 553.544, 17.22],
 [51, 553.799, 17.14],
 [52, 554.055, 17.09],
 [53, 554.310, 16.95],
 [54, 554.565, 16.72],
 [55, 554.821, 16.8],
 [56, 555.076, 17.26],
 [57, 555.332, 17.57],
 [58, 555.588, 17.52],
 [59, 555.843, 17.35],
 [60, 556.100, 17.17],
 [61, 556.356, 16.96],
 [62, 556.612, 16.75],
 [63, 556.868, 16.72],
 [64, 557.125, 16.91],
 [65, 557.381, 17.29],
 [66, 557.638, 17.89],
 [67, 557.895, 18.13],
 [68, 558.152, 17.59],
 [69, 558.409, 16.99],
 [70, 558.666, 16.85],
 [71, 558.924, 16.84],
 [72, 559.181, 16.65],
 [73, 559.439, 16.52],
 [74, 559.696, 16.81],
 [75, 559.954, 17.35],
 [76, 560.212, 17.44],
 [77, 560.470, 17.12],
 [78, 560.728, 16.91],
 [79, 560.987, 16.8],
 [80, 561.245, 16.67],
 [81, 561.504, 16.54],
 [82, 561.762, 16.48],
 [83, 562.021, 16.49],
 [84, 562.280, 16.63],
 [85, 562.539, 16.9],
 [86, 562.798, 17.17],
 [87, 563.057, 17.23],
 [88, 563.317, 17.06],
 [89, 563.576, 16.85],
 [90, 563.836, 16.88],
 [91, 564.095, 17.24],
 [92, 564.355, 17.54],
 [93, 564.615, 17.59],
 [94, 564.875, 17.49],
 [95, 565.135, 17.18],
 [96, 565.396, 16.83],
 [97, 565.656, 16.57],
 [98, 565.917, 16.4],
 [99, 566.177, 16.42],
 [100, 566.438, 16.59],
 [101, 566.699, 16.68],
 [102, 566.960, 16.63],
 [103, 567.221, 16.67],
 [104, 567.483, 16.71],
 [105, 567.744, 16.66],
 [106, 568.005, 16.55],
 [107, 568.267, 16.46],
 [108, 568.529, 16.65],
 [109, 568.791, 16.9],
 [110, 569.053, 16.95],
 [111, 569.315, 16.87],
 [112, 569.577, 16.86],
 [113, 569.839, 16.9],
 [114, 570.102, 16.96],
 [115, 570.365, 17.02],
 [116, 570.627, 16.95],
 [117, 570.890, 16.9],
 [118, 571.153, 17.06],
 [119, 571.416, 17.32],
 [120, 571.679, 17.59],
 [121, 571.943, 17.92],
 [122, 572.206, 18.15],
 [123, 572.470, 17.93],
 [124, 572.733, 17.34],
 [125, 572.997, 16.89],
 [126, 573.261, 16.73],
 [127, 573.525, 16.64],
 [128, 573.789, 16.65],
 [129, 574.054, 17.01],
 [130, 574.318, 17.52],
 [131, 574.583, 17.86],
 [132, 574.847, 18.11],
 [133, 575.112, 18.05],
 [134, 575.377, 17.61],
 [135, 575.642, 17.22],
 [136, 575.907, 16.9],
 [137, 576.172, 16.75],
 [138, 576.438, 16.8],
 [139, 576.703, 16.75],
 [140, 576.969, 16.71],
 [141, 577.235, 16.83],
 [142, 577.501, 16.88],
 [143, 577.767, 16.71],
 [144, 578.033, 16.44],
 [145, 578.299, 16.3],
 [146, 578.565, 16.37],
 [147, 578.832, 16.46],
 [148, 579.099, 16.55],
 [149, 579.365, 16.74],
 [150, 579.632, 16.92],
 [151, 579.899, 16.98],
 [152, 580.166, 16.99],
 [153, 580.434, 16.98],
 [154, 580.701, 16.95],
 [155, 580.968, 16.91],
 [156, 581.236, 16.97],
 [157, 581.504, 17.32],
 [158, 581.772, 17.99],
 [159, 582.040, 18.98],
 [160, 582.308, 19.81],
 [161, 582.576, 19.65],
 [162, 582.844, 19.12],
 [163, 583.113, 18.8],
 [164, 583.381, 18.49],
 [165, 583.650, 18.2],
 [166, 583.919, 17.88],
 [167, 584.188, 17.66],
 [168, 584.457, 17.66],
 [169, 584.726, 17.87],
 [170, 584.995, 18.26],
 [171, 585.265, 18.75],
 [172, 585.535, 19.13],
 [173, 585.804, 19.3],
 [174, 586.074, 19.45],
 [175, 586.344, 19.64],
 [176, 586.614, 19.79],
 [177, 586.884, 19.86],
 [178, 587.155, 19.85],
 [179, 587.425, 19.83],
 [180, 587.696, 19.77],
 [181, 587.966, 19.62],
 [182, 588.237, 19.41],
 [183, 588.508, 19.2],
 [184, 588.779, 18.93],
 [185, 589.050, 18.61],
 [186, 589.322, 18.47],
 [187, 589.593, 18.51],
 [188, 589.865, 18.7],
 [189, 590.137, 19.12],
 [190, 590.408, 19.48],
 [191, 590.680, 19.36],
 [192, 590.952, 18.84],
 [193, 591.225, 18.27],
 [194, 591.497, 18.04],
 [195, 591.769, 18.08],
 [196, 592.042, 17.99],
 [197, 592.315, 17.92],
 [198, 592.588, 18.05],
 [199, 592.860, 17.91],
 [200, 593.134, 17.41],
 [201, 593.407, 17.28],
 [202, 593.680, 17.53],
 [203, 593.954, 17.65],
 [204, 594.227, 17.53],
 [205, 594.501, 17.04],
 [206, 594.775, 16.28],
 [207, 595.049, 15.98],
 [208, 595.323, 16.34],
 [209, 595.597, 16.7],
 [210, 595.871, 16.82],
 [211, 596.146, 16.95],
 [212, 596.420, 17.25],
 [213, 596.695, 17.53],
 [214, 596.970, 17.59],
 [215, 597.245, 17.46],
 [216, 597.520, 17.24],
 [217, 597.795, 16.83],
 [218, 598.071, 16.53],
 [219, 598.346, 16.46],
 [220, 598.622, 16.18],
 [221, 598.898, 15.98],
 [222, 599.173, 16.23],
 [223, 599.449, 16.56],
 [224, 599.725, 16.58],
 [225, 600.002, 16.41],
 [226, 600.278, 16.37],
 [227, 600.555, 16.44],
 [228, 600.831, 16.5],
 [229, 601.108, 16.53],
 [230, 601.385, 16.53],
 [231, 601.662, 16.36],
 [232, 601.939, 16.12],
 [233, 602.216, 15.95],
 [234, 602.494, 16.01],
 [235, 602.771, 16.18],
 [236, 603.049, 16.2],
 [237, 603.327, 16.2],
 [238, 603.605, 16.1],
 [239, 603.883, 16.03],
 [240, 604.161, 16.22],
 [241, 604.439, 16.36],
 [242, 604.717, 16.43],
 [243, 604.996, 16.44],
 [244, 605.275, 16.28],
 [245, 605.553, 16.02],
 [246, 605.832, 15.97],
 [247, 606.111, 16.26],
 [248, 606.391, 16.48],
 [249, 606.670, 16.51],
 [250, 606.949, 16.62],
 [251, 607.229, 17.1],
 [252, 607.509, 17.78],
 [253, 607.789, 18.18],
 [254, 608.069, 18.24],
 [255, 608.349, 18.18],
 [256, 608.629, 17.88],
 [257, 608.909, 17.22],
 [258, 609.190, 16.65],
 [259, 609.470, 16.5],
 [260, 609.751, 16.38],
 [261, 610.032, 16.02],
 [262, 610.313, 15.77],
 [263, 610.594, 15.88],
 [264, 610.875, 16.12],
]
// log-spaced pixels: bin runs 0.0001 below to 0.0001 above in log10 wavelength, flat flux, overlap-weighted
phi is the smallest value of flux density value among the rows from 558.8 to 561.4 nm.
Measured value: 16.52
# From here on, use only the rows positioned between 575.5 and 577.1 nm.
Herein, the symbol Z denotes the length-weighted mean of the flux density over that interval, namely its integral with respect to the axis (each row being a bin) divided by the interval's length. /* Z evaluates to 16.9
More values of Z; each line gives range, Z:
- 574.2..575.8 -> 17.7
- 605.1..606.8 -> 16.3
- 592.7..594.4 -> 17.6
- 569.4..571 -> 16.9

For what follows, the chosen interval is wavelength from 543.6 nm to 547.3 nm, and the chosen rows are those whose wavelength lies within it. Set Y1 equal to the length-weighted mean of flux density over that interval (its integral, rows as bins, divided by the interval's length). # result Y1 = 17.9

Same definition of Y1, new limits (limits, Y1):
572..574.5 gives 17.2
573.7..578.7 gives 17.0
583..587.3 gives 18.8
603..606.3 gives 16.2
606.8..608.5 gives 17.7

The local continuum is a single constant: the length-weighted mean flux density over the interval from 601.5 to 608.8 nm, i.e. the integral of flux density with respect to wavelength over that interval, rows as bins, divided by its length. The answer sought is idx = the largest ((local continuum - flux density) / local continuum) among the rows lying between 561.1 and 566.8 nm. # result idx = 0.01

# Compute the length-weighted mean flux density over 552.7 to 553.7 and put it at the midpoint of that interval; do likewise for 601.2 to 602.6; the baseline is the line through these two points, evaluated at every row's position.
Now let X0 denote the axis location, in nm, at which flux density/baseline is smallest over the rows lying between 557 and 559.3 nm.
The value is 559.181 nm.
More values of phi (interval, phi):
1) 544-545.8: 17.8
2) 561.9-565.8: 16.49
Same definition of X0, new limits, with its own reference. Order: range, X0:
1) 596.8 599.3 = 598.898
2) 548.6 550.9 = 550.747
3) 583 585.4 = 584.188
